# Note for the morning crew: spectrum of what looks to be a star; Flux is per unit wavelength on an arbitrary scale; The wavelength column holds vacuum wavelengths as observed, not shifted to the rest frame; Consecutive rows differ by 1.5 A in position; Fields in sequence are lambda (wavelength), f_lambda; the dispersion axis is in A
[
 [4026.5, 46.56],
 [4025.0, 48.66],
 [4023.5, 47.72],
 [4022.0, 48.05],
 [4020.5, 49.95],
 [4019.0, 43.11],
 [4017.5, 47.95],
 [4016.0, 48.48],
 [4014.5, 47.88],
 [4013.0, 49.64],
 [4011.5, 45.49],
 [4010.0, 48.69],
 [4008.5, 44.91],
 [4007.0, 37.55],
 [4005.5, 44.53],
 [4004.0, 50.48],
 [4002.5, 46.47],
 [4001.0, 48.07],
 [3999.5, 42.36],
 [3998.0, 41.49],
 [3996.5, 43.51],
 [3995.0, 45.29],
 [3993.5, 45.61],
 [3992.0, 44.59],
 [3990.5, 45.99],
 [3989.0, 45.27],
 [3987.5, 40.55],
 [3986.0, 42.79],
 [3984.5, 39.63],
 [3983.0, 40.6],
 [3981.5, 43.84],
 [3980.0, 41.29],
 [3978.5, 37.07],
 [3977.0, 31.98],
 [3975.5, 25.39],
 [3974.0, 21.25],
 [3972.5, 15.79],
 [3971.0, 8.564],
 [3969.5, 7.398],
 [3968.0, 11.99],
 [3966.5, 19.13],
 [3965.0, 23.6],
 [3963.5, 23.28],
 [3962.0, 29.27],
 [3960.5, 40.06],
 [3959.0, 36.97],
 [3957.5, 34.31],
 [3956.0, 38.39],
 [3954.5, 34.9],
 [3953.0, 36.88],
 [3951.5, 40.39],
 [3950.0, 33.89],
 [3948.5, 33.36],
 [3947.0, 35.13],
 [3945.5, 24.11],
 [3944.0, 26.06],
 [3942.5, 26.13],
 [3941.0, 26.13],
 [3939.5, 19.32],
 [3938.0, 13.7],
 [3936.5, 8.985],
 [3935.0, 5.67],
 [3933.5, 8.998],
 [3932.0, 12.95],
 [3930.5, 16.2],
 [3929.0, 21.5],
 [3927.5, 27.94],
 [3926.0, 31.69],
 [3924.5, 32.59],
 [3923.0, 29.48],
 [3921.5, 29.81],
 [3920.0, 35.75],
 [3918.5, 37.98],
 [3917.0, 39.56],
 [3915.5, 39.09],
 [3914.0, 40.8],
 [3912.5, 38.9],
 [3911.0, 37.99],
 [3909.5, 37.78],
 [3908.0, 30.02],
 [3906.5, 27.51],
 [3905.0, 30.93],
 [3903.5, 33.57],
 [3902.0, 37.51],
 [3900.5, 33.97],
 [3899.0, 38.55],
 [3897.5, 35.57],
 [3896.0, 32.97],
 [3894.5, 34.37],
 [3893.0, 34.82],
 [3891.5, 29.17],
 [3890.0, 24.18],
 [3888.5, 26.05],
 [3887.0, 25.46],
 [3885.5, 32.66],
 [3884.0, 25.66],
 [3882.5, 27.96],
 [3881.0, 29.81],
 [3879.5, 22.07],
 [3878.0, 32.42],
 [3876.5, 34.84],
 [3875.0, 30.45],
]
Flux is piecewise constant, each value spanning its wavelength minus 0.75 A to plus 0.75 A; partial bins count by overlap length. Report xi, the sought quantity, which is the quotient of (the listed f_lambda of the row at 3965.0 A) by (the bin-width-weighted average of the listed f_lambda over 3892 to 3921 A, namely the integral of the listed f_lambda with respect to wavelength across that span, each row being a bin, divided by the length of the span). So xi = 0.7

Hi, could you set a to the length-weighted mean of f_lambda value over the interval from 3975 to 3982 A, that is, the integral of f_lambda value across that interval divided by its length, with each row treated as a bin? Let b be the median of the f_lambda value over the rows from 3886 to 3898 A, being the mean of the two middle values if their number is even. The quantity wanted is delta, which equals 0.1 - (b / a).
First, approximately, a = 36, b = 31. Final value -0.8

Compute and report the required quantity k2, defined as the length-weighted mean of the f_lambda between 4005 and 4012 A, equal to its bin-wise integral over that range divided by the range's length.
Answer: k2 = 44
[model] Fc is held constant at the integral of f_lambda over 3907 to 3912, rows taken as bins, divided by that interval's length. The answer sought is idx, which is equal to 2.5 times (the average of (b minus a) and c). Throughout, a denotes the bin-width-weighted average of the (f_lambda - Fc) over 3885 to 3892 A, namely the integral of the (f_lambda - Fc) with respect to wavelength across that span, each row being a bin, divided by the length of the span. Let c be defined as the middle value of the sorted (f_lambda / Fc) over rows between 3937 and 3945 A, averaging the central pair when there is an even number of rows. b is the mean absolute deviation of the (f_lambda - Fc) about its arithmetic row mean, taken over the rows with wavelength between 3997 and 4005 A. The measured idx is 15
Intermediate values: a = -7.8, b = 3.1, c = 0.74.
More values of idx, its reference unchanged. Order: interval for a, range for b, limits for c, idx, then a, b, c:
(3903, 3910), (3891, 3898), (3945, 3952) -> 8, -3.4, 1.8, 0.97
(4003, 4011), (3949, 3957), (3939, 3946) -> -9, 10.2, 2.0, 0.74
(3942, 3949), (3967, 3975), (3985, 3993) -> 15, -6.2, 4.4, 1.27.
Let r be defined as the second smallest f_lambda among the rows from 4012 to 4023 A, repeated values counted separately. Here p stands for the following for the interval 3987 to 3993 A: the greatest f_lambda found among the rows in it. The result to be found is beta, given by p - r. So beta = -2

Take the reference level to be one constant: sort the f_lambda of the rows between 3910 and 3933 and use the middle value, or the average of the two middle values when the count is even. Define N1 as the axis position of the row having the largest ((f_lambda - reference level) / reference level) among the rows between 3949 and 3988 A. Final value 3981.5 A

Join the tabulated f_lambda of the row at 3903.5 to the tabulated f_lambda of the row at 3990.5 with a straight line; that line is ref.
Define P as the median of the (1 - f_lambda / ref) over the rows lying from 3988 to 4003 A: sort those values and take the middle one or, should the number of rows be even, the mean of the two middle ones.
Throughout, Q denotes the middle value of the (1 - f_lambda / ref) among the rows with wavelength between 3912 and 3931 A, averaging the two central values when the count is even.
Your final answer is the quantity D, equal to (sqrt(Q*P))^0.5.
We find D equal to 0.23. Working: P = 0.03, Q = 0.109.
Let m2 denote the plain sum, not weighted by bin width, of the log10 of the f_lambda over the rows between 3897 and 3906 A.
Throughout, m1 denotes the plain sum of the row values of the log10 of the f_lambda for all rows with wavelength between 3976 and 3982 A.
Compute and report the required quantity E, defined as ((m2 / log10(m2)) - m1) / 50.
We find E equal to 0.06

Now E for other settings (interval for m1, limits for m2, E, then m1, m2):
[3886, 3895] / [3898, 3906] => 0.00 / 8.7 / 7.7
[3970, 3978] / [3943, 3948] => 0.01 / 6.4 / 4.3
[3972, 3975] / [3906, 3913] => 0.12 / 2.5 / 7.7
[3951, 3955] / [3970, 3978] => 0.06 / 4.7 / 6.4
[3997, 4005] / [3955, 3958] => -0.04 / 8.3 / 3.1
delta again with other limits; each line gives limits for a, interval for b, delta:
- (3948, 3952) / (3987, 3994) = -1.2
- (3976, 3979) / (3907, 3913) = -1.0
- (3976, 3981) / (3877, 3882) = -0.7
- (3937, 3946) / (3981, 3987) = -1.8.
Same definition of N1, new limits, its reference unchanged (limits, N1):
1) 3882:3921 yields 3914.0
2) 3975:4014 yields 4004.0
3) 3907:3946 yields 3914.0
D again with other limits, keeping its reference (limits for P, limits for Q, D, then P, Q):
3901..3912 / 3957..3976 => 0.00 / 0.00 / 0.447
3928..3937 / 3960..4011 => 0.52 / 0.71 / 0.100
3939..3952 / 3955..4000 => 0.44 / 0.33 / 0.114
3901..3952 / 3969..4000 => 0.36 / 0.16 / 0.104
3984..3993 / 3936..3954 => 0.35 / 0.05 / 0.331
